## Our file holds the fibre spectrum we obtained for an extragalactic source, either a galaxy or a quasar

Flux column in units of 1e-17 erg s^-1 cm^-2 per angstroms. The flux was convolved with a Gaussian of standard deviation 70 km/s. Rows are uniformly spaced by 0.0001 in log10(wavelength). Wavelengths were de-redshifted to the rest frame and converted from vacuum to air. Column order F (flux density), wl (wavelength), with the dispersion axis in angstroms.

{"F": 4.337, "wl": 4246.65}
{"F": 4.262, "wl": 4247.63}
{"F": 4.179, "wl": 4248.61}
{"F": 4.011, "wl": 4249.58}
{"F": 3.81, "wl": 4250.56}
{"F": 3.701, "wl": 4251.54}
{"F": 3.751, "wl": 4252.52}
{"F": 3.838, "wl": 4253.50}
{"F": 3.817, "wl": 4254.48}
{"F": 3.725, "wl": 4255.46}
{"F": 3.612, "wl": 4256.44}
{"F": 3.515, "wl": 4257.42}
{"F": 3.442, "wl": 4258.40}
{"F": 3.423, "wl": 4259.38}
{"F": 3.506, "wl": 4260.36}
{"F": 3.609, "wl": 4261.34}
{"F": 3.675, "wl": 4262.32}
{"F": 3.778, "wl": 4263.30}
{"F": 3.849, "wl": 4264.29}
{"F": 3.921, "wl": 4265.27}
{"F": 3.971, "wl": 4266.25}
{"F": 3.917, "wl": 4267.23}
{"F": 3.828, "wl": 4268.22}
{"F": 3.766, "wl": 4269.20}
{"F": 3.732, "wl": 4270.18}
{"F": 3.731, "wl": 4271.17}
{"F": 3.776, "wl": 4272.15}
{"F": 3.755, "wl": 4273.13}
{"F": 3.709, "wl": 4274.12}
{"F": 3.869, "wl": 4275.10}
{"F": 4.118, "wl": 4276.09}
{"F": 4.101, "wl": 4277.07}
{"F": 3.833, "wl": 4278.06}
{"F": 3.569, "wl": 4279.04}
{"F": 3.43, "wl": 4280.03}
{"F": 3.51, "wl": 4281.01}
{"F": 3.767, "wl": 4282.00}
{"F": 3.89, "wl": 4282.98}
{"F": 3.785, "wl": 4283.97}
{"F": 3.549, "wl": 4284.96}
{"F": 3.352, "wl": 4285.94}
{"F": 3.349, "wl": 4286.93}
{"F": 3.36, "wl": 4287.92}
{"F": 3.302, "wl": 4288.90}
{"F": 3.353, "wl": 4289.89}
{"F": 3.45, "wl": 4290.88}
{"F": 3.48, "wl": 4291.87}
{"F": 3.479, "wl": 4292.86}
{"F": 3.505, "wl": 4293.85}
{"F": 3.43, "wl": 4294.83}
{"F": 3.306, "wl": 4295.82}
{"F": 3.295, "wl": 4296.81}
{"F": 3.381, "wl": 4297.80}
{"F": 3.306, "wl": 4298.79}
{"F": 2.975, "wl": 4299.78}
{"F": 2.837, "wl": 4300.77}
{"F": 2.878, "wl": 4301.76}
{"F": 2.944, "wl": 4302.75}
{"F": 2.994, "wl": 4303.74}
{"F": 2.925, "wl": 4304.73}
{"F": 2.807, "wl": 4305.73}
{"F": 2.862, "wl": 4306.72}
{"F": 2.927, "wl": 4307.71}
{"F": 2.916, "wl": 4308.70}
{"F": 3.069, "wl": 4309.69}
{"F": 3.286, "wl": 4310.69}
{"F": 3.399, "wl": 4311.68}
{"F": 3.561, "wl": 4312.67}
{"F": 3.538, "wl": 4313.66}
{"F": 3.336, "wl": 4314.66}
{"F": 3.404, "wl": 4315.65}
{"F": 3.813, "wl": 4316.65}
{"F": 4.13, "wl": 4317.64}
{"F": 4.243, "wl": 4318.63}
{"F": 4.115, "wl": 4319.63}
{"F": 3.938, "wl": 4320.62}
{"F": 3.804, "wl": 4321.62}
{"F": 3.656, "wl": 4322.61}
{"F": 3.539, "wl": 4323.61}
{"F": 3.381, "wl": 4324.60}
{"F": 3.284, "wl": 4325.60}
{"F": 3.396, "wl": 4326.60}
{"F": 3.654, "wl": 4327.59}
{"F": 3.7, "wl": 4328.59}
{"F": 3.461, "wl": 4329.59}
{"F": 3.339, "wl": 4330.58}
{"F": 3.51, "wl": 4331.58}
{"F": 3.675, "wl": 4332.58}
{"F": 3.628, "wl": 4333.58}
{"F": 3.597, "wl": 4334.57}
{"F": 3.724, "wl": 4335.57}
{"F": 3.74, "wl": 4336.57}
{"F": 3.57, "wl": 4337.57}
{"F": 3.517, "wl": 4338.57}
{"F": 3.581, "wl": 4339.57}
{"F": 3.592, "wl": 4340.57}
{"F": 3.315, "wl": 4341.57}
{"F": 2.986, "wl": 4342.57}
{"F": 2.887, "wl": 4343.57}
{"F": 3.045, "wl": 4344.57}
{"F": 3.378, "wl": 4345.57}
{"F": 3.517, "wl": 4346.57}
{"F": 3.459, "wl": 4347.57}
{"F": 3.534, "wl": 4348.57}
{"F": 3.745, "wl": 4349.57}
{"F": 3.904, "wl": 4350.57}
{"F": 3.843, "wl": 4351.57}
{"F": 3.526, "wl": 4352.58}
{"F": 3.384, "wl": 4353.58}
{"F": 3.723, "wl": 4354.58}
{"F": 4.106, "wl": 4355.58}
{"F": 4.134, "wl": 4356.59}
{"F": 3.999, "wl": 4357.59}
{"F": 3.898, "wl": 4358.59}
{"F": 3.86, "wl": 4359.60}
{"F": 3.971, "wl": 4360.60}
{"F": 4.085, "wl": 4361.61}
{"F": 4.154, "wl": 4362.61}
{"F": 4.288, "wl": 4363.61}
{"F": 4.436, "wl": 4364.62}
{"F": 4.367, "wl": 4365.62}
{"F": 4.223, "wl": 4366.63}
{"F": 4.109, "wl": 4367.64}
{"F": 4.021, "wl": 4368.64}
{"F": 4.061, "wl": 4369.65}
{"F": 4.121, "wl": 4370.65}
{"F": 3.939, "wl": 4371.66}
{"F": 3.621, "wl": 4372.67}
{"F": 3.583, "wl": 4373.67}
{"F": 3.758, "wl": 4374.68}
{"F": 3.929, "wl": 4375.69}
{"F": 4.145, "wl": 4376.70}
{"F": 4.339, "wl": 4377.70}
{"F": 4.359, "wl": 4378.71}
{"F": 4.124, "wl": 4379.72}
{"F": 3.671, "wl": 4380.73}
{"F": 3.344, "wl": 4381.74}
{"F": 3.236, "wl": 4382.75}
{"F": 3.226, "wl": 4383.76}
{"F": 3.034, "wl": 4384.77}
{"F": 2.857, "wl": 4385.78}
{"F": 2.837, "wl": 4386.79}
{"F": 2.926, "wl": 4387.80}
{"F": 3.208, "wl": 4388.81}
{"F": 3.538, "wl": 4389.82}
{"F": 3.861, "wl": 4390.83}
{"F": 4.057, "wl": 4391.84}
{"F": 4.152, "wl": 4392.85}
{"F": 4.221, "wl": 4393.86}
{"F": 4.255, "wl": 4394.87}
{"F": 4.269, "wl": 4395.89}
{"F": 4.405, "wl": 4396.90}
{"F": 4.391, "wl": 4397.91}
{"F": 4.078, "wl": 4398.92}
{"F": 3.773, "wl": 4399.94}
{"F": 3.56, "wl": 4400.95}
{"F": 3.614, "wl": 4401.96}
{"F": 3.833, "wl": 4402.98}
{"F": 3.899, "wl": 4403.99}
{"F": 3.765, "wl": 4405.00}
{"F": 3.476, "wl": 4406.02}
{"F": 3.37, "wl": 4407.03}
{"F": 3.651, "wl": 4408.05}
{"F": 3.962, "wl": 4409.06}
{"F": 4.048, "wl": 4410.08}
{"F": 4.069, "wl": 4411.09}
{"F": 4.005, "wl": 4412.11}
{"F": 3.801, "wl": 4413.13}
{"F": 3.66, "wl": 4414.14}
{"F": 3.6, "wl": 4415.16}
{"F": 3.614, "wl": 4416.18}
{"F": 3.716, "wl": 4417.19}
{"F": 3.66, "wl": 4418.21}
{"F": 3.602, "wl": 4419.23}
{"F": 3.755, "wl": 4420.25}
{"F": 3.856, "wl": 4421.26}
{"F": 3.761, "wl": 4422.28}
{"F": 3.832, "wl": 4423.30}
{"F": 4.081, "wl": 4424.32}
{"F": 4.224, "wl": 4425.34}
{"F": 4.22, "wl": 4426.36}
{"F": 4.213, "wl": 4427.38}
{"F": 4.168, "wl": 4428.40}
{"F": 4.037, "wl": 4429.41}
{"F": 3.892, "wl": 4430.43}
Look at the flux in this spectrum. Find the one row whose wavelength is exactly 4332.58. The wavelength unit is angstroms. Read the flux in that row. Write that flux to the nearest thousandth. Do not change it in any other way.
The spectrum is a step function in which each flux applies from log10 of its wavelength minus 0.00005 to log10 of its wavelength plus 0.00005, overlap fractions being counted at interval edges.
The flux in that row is 3.675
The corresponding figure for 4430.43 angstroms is 3.892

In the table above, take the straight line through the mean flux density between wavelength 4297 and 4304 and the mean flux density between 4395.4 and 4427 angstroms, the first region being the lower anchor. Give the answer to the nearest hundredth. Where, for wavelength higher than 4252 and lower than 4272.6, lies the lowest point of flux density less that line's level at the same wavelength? 4259.38 angstroms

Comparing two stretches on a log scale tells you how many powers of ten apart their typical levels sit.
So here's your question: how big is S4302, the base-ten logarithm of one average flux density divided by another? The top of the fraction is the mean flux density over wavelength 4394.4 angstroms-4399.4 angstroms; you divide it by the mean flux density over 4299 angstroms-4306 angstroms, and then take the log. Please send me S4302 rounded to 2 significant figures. 0.17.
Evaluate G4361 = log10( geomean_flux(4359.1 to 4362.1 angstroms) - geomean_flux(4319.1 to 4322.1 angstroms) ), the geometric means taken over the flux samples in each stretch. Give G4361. -1.7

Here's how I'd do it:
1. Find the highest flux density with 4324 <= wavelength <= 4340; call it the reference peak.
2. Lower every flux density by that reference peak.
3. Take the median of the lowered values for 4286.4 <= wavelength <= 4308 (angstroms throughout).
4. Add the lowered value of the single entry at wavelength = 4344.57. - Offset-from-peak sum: -1.1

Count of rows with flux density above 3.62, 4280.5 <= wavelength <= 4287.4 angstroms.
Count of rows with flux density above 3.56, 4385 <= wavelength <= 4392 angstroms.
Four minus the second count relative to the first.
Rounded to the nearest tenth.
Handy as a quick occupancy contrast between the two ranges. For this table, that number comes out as 3.3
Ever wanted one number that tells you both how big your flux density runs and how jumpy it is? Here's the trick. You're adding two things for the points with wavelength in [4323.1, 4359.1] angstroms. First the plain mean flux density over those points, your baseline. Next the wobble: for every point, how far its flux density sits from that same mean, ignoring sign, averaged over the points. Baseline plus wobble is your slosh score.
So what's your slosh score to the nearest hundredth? 3.77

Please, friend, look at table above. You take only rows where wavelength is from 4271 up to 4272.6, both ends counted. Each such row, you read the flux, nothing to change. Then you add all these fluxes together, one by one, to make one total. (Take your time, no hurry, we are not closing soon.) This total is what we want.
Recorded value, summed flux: 7.5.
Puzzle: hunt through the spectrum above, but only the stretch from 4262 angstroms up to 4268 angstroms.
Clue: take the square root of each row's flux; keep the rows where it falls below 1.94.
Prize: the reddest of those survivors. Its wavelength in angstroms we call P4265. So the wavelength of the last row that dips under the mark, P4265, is 4262.32 angstroms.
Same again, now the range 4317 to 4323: 4322.61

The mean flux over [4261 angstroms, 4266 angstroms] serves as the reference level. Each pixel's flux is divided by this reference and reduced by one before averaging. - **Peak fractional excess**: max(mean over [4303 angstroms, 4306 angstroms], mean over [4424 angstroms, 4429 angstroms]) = 0.11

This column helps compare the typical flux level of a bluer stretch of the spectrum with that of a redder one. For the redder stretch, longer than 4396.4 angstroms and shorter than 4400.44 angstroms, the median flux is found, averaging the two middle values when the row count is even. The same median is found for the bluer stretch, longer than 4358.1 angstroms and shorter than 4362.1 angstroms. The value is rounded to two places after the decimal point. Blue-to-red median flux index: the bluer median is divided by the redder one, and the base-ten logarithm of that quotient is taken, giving -0.03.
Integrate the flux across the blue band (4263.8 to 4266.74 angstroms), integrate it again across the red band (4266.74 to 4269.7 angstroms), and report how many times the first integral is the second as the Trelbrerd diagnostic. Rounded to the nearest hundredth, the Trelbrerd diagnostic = 1.02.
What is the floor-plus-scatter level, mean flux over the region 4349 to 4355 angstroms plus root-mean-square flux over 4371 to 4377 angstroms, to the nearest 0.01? 7.52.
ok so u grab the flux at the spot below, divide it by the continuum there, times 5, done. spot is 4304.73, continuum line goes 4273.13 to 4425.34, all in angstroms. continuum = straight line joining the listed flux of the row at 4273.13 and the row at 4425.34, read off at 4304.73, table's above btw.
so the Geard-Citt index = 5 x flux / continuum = 3.80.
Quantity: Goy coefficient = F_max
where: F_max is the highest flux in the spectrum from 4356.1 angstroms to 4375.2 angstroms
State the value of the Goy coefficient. 4.436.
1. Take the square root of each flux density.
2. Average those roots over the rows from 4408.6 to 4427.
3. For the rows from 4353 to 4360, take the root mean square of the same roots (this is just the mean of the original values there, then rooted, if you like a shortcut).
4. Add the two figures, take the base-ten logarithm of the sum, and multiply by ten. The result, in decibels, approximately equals 5.95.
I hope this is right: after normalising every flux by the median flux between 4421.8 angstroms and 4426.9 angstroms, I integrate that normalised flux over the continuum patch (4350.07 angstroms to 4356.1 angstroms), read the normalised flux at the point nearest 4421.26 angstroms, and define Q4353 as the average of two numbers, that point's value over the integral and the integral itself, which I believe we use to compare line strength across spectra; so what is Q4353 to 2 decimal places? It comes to 2.85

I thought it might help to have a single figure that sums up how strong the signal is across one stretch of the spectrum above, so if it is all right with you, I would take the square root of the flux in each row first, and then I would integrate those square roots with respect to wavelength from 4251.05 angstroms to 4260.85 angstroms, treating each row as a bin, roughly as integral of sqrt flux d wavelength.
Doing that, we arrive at 19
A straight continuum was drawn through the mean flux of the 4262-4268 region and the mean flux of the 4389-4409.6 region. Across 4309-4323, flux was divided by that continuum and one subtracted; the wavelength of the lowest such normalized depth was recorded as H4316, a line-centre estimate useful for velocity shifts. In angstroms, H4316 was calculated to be 4309.69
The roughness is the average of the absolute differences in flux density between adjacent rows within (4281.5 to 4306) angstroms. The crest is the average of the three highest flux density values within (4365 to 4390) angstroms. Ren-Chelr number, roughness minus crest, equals -4.27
